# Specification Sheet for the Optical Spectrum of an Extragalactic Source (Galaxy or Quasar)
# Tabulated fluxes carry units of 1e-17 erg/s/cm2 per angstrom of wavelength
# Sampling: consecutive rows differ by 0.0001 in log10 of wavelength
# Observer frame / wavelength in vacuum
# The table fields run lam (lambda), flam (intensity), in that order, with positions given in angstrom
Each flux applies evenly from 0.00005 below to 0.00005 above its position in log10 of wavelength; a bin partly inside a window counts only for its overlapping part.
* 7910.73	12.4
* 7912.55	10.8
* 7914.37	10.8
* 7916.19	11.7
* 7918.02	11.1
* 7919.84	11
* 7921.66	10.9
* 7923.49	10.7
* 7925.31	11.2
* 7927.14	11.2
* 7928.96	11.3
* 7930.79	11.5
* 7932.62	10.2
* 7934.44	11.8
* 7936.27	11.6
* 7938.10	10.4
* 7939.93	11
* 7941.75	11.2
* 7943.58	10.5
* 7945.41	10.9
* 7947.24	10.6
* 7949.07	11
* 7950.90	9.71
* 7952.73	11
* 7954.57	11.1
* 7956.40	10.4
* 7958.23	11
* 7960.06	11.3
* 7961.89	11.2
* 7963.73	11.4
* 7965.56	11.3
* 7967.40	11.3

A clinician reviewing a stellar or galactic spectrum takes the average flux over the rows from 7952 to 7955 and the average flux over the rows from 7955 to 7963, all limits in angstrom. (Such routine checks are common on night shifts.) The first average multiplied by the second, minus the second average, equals 110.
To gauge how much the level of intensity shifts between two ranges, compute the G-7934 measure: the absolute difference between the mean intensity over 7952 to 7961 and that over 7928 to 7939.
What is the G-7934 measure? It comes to 0.17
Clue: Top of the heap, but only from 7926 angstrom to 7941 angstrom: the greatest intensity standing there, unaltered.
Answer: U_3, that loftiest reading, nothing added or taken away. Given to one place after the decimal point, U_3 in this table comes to 11.8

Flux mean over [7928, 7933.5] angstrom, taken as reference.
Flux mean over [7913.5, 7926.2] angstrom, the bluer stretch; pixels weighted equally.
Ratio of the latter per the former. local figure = 1.01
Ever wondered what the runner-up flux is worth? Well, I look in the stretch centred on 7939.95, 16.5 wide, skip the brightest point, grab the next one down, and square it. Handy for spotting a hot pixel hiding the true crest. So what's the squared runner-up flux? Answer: 135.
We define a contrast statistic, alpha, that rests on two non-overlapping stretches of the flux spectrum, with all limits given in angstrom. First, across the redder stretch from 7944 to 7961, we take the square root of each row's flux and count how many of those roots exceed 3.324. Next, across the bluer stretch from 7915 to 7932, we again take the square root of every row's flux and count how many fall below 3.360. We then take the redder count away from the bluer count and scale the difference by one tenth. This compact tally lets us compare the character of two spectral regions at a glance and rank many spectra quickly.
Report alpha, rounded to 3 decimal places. 0.400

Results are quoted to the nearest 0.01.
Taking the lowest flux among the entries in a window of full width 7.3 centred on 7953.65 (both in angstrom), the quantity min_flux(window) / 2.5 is 3.88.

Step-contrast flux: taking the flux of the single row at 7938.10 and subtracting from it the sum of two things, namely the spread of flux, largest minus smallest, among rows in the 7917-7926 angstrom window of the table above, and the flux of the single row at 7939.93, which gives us -1.1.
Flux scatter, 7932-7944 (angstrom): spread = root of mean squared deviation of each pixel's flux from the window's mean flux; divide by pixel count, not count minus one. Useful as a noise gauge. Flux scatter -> 0.57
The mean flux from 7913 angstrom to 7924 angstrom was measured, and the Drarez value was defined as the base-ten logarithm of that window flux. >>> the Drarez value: 1.043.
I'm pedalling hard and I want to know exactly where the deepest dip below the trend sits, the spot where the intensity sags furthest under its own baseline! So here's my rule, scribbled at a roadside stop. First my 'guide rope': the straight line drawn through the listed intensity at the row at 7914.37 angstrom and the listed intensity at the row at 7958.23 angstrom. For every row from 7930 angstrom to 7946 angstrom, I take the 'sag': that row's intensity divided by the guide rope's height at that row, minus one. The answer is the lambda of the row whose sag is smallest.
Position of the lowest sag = 7932.62 angstrom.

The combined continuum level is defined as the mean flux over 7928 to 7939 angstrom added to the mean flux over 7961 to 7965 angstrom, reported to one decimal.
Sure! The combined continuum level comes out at 22.4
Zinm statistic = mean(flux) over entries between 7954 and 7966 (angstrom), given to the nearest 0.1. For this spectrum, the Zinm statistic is 11.1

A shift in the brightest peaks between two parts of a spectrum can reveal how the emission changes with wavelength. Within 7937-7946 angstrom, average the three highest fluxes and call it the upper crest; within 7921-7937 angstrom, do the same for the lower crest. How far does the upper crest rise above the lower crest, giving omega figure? -0.6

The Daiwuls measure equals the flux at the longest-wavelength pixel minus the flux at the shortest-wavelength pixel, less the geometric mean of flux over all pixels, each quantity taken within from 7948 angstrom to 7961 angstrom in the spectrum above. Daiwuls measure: -10.5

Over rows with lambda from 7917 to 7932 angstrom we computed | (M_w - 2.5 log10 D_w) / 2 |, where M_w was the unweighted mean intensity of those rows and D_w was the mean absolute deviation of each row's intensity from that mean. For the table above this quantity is 6.5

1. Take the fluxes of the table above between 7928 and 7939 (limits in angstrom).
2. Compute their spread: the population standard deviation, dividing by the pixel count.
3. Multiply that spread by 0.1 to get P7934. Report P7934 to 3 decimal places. 0.061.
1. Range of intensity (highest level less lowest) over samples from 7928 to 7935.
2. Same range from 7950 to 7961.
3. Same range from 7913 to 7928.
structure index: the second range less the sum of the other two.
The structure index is -1.0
